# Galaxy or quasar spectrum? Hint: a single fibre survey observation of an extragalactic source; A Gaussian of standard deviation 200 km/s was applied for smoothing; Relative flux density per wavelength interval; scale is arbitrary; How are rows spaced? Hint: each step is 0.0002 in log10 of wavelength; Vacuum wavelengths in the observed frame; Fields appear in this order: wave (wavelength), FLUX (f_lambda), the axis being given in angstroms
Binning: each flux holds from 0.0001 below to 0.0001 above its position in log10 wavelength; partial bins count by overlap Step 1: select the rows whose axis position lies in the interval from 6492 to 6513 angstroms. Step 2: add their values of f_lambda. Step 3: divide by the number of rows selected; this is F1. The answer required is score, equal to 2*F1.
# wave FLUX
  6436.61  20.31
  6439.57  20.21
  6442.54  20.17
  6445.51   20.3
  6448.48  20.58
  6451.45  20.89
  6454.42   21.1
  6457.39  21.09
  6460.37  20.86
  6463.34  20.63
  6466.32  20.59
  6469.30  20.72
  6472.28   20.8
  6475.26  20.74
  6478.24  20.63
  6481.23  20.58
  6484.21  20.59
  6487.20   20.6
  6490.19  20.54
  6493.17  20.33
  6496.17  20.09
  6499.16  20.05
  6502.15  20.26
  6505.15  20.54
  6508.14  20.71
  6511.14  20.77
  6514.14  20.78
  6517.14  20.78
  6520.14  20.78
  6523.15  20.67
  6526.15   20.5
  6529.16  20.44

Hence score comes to 40.8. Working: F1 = 20.4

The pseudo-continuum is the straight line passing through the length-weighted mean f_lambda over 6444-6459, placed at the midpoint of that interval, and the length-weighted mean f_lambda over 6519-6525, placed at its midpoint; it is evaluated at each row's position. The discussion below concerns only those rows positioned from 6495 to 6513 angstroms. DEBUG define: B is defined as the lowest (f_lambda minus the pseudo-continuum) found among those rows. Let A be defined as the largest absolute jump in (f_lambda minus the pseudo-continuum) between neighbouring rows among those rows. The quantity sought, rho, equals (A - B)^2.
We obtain 0.93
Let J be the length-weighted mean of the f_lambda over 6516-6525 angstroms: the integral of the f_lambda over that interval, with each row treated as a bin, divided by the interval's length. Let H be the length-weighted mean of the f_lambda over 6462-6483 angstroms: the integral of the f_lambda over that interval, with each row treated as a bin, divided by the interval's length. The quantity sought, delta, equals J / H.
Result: 1.00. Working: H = 20.7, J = 20.7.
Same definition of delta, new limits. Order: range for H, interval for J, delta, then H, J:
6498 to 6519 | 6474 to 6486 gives 1.00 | 20.6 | 20.6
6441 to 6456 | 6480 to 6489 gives 1.00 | 20.6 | 20.6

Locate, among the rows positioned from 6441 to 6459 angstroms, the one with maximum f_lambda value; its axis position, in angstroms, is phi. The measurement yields 6454.42 angstroms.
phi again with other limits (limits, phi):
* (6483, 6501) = 6487.20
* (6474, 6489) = 6475.26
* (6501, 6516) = 6514.14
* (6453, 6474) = 6454.42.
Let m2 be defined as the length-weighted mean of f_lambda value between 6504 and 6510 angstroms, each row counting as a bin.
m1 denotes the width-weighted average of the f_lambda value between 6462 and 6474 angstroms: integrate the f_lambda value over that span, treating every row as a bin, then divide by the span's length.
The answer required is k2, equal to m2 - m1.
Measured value -0.03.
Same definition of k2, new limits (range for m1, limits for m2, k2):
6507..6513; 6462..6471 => -0.09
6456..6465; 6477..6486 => -0.26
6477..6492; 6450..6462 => 0.40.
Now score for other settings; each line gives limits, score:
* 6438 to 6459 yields 41.2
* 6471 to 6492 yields 41.3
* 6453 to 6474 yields 41.7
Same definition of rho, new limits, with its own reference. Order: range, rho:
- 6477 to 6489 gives 0.05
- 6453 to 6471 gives 0.16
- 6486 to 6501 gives 0.84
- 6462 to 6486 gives 0.10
